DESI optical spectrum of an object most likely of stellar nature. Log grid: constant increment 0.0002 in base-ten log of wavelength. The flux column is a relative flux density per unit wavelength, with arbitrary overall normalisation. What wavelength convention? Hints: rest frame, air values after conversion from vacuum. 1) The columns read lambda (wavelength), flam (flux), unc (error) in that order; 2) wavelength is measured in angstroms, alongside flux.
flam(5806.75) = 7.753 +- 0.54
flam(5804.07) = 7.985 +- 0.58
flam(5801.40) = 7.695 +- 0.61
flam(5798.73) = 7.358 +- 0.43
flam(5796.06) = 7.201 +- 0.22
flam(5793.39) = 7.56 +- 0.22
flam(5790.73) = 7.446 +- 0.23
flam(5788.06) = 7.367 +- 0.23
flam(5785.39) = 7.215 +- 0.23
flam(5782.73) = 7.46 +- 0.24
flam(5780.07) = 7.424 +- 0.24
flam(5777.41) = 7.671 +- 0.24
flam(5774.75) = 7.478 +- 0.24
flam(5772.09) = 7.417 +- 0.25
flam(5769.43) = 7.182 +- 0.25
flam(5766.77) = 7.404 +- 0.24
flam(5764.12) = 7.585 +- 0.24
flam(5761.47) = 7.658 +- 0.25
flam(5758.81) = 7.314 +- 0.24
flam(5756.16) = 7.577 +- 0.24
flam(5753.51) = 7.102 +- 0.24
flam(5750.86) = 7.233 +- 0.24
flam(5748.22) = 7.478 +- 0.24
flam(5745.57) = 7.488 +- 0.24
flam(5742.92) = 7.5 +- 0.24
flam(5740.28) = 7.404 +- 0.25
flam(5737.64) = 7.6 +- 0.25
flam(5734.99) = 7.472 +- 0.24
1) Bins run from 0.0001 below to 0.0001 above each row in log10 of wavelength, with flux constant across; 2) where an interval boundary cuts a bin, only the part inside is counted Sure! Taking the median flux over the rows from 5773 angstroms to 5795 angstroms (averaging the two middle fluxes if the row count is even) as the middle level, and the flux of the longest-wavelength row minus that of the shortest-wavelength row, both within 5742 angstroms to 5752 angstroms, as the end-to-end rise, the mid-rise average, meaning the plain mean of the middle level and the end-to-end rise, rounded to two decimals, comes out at 3.59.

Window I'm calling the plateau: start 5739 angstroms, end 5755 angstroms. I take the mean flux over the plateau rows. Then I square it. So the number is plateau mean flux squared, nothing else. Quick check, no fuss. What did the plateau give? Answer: 54.3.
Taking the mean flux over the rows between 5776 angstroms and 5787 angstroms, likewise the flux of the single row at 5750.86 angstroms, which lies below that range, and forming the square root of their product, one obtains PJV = 7.34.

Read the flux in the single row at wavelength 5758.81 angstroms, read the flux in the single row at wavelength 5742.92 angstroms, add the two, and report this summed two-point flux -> 14.8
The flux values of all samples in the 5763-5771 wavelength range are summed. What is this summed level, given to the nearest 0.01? 22.17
